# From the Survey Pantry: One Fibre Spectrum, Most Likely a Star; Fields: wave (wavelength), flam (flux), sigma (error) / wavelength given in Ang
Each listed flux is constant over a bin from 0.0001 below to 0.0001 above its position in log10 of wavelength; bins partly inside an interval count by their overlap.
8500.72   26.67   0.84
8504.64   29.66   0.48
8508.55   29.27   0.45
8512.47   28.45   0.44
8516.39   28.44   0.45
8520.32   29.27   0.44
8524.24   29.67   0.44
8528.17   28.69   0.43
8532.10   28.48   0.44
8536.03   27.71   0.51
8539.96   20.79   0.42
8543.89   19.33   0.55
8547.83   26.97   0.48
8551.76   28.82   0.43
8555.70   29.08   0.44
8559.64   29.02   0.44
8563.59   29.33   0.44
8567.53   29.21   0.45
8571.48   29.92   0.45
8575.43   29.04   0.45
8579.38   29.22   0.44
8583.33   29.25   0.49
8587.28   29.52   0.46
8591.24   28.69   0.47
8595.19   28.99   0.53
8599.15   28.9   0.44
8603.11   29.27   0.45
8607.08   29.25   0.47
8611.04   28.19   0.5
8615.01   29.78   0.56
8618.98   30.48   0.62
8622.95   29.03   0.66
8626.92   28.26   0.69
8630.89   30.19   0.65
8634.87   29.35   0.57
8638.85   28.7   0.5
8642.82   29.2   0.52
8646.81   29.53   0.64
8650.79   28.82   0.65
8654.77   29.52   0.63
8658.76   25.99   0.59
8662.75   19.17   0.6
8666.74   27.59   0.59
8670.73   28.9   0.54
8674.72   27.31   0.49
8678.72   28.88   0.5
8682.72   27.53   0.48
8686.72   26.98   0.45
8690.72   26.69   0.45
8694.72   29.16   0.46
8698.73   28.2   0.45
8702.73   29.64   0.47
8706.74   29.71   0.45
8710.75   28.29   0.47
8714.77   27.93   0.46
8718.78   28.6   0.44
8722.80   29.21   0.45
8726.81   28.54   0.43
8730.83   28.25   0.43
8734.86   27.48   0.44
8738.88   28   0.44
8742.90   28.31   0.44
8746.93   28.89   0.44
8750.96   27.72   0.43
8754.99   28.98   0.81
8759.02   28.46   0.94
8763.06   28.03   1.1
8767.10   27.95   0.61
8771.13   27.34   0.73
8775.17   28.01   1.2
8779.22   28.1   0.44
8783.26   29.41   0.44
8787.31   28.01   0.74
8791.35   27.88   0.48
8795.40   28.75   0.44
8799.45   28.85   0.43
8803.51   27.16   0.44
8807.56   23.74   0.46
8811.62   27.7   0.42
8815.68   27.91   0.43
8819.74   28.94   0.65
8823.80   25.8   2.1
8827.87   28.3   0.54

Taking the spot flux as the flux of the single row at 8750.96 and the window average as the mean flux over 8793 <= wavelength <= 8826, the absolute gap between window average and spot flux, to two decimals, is 0.36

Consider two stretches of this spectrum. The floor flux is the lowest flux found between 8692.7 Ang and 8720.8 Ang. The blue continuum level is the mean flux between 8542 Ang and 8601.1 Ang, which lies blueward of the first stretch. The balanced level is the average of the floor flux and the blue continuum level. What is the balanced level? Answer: 28.1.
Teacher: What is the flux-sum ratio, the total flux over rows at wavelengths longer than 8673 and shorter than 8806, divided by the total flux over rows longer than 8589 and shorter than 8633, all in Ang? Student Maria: 2.9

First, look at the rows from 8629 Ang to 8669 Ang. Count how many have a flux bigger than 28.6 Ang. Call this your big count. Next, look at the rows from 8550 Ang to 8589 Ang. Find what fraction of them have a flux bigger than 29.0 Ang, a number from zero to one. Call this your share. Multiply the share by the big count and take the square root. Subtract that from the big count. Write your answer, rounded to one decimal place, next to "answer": 4.5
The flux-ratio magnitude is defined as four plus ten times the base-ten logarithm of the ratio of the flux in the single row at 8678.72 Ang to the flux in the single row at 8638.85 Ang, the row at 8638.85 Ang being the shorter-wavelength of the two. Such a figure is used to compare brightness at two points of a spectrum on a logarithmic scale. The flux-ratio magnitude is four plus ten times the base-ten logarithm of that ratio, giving 4.03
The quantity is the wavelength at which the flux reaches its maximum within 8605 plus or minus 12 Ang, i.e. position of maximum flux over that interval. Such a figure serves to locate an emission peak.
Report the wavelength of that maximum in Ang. 8615.01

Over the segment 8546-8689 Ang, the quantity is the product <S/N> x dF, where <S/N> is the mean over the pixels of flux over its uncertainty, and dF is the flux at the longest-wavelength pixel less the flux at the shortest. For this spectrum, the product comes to 1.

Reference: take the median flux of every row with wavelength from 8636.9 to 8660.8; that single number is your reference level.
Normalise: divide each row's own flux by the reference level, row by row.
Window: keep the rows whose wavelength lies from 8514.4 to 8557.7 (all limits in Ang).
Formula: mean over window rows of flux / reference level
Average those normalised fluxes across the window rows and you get 0.93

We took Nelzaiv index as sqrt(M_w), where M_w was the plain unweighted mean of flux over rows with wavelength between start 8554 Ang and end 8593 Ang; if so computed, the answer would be 5.41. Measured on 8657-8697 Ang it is 5.18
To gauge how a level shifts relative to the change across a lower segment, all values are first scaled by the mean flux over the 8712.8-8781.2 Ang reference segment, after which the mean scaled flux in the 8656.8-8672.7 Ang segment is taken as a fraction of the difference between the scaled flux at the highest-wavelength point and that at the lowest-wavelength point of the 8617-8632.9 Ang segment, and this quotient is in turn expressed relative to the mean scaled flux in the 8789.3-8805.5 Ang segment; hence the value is -88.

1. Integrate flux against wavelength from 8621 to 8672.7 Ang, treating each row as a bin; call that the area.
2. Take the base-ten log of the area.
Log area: 3.161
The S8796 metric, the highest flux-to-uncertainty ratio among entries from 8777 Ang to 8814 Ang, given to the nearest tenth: 67.1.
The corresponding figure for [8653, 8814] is 67.1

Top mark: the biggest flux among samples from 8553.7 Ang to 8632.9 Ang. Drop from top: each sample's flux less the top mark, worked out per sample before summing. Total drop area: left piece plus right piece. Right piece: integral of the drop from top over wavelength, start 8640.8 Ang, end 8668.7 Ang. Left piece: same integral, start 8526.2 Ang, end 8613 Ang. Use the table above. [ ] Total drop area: -302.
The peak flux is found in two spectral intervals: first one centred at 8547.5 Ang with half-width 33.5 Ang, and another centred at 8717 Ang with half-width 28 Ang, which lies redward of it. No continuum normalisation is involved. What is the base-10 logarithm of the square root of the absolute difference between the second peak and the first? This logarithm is -0.34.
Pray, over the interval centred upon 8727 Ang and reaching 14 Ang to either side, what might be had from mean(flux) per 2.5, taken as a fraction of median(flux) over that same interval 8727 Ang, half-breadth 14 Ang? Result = 0.401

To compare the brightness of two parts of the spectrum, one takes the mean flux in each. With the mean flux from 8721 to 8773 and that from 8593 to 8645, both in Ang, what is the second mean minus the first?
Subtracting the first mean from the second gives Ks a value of 1.0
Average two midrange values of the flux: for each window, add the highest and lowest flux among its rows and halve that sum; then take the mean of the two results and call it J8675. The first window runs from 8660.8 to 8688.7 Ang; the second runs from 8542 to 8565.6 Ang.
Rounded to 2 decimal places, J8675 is 24.18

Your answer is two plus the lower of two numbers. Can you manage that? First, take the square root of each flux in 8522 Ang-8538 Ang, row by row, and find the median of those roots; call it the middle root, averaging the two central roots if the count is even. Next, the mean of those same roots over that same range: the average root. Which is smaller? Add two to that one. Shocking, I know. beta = 7.35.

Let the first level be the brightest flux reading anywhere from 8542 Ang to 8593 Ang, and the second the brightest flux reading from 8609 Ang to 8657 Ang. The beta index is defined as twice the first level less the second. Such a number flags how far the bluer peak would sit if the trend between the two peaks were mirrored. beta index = 29.4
